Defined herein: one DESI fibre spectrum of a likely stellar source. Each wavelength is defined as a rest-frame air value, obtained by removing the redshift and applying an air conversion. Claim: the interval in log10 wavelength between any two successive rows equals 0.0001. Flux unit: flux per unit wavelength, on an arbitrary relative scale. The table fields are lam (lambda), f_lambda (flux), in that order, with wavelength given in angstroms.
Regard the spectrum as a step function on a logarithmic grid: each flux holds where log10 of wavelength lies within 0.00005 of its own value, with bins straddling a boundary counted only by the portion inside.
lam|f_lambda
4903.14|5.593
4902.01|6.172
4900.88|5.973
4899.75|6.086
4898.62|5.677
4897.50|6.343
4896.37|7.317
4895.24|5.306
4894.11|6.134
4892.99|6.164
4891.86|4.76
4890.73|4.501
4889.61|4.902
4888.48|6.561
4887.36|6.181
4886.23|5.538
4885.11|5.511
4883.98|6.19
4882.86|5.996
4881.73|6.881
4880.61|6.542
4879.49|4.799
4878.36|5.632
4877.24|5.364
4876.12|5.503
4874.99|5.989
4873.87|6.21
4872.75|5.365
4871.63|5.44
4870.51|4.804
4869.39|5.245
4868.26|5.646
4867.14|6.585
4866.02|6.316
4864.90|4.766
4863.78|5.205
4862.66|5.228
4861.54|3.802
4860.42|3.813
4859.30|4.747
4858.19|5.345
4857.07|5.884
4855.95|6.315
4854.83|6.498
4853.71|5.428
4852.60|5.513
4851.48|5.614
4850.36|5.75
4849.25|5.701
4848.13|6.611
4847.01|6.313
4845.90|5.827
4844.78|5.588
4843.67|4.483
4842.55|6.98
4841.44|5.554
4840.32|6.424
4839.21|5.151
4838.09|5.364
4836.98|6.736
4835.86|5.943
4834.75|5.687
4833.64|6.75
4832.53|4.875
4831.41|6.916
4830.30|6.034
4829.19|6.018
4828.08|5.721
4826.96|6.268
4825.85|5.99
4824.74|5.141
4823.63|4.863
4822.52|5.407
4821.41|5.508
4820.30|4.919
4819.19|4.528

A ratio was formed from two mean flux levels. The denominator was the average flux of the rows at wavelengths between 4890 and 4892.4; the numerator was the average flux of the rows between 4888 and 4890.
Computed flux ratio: 1.24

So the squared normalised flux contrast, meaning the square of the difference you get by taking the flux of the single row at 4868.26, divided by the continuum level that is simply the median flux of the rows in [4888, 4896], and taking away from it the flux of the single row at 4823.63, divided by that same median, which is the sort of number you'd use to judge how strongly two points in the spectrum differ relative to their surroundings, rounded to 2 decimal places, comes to 0.02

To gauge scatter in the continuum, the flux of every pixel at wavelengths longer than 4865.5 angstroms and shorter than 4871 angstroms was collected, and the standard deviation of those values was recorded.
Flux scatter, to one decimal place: 0.7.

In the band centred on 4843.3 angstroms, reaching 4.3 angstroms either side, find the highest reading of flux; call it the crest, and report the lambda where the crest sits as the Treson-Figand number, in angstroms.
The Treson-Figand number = 4842.55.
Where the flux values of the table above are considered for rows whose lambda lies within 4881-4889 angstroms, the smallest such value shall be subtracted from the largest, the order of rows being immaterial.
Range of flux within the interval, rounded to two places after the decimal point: 1.37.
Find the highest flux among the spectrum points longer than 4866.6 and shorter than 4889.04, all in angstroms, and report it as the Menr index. 6.881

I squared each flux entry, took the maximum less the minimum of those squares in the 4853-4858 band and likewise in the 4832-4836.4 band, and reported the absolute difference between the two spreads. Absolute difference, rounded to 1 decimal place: 9.0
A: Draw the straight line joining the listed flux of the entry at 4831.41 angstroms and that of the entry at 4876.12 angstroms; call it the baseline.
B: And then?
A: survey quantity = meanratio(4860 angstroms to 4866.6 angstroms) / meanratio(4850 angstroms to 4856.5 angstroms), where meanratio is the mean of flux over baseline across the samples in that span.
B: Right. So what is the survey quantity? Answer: 0.88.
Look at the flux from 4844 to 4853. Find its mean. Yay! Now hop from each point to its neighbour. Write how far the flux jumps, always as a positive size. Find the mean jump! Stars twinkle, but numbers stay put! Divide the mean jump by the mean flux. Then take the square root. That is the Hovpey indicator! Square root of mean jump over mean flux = 0.23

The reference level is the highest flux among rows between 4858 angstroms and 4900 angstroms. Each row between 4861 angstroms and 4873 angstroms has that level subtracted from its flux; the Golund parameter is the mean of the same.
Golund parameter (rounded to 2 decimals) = -2.01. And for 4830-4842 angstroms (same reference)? -1.37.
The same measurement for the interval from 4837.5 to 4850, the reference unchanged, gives -1.50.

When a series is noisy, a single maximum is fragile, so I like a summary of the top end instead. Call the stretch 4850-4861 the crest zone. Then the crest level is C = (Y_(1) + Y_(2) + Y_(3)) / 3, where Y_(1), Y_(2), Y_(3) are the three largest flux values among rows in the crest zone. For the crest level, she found 6.2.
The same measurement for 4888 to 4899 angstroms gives 6.7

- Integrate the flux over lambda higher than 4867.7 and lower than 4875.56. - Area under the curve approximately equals 43.4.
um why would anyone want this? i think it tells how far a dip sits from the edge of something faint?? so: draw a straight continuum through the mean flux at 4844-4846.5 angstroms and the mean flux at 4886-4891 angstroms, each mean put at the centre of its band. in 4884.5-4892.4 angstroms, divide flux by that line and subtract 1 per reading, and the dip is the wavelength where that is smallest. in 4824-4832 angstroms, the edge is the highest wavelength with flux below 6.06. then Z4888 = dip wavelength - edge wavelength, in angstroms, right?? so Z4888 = 60.4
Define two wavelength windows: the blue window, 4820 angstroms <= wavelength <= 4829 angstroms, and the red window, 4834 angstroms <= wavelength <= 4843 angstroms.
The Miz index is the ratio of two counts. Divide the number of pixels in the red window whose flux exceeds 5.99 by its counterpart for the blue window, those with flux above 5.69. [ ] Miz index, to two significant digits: 1.0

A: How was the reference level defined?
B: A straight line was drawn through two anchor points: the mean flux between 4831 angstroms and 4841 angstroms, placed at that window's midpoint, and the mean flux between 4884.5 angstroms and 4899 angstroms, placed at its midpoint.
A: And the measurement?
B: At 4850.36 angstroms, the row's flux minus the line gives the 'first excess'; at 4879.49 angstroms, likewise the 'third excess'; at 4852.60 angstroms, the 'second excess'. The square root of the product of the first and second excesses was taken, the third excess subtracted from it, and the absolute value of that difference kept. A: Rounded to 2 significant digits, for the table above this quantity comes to 1.3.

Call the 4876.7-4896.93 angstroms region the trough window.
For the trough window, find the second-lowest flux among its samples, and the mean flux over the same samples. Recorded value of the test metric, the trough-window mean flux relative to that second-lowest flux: 1.22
